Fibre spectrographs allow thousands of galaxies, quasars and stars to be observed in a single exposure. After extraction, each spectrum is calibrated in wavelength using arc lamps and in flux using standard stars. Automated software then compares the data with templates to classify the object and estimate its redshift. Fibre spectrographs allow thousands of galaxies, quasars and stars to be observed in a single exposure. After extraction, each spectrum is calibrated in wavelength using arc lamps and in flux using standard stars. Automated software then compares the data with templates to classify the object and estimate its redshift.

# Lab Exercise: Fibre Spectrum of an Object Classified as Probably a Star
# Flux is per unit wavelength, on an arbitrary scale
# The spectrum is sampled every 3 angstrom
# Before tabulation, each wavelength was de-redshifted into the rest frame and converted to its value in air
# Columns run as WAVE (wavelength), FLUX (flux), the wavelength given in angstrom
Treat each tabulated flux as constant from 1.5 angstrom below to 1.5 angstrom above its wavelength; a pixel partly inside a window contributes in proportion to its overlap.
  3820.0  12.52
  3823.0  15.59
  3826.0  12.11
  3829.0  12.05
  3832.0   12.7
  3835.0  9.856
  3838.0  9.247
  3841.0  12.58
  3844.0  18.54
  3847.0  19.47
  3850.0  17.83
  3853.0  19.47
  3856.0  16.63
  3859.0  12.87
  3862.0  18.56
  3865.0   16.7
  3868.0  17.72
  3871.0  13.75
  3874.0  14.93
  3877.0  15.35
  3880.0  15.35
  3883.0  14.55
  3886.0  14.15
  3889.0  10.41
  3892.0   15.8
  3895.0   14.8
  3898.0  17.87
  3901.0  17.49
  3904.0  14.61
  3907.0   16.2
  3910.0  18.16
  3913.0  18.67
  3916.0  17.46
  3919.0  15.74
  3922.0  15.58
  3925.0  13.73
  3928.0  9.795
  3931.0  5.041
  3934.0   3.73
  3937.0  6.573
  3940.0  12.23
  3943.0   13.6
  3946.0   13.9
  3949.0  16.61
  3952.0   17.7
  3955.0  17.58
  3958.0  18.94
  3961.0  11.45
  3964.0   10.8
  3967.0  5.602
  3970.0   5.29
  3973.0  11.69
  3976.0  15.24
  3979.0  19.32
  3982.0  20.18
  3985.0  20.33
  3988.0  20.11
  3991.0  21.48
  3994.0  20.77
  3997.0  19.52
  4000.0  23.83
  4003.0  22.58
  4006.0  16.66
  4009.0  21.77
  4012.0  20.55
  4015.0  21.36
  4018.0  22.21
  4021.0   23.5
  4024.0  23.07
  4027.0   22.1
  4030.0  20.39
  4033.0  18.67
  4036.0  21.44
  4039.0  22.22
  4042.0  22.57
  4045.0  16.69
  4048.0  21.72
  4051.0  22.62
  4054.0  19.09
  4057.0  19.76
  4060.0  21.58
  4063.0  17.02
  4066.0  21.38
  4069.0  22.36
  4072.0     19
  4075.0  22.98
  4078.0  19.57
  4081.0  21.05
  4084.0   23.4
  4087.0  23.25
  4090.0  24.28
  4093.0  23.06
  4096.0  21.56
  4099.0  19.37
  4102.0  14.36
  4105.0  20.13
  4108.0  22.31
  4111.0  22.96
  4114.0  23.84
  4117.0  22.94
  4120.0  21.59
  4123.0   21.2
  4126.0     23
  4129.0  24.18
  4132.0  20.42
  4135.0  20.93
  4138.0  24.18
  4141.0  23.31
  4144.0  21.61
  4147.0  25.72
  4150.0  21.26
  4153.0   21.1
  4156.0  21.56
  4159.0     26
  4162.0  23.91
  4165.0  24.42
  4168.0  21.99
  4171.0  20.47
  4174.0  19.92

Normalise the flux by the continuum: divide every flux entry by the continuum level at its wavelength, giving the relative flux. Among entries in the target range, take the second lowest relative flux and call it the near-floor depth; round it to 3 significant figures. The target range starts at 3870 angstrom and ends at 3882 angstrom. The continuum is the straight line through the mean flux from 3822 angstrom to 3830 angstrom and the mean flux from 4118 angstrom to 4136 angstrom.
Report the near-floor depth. 1.02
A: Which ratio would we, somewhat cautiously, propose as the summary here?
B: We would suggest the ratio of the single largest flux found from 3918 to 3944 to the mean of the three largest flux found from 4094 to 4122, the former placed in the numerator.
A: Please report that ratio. 0.68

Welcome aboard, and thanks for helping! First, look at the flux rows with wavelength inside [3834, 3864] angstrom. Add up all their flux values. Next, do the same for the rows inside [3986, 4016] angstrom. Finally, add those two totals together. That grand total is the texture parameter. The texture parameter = 364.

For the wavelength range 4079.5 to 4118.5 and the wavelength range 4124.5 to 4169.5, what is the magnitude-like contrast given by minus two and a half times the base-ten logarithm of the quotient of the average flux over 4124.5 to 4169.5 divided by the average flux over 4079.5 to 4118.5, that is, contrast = -0.1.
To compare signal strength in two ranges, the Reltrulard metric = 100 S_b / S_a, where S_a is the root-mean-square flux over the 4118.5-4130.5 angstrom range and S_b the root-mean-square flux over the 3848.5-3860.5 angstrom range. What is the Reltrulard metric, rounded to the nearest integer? 75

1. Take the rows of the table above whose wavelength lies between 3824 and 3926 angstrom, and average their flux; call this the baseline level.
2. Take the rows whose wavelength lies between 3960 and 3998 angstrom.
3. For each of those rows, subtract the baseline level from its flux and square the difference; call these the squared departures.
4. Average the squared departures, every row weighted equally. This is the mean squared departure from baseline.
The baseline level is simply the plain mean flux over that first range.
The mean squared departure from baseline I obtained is 32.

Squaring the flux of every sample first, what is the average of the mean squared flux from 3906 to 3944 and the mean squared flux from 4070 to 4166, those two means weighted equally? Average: 341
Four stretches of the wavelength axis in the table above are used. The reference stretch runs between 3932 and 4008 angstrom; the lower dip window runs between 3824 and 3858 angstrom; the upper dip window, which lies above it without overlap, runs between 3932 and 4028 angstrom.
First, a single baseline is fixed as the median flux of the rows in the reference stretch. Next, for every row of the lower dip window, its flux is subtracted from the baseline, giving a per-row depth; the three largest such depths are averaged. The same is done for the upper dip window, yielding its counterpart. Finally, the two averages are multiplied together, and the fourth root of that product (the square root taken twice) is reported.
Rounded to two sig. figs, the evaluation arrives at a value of 2.9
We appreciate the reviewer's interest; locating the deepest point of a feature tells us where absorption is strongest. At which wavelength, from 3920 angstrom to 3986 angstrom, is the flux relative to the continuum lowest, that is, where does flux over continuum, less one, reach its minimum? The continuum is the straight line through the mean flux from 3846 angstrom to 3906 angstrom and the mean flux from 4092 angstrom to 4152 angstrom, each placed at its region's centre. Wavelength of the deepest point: 3934.0 angstrom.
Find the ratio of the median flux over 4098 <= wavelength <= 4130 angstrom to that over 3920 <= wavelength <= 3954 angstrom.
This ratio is 1.64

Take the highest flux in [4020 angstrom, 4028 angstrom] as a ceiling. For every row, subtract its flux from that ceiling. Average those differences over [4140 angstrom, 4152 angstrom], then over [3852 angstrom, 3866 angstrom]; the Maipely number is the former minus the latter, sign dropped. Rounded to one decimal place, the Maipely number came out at 6.1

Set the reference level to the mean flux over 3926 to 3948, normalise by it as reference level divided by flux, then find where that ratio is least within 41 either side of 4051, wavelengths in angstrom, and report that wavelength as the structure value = 4090.0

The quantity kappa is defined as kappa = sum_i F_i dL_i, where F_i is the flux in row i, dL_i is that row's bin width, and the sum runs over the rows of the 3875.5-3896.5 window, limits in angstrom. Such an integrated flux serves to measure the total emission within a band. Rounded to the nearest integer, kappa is 301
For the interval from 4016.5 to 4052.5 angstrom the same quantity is 772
